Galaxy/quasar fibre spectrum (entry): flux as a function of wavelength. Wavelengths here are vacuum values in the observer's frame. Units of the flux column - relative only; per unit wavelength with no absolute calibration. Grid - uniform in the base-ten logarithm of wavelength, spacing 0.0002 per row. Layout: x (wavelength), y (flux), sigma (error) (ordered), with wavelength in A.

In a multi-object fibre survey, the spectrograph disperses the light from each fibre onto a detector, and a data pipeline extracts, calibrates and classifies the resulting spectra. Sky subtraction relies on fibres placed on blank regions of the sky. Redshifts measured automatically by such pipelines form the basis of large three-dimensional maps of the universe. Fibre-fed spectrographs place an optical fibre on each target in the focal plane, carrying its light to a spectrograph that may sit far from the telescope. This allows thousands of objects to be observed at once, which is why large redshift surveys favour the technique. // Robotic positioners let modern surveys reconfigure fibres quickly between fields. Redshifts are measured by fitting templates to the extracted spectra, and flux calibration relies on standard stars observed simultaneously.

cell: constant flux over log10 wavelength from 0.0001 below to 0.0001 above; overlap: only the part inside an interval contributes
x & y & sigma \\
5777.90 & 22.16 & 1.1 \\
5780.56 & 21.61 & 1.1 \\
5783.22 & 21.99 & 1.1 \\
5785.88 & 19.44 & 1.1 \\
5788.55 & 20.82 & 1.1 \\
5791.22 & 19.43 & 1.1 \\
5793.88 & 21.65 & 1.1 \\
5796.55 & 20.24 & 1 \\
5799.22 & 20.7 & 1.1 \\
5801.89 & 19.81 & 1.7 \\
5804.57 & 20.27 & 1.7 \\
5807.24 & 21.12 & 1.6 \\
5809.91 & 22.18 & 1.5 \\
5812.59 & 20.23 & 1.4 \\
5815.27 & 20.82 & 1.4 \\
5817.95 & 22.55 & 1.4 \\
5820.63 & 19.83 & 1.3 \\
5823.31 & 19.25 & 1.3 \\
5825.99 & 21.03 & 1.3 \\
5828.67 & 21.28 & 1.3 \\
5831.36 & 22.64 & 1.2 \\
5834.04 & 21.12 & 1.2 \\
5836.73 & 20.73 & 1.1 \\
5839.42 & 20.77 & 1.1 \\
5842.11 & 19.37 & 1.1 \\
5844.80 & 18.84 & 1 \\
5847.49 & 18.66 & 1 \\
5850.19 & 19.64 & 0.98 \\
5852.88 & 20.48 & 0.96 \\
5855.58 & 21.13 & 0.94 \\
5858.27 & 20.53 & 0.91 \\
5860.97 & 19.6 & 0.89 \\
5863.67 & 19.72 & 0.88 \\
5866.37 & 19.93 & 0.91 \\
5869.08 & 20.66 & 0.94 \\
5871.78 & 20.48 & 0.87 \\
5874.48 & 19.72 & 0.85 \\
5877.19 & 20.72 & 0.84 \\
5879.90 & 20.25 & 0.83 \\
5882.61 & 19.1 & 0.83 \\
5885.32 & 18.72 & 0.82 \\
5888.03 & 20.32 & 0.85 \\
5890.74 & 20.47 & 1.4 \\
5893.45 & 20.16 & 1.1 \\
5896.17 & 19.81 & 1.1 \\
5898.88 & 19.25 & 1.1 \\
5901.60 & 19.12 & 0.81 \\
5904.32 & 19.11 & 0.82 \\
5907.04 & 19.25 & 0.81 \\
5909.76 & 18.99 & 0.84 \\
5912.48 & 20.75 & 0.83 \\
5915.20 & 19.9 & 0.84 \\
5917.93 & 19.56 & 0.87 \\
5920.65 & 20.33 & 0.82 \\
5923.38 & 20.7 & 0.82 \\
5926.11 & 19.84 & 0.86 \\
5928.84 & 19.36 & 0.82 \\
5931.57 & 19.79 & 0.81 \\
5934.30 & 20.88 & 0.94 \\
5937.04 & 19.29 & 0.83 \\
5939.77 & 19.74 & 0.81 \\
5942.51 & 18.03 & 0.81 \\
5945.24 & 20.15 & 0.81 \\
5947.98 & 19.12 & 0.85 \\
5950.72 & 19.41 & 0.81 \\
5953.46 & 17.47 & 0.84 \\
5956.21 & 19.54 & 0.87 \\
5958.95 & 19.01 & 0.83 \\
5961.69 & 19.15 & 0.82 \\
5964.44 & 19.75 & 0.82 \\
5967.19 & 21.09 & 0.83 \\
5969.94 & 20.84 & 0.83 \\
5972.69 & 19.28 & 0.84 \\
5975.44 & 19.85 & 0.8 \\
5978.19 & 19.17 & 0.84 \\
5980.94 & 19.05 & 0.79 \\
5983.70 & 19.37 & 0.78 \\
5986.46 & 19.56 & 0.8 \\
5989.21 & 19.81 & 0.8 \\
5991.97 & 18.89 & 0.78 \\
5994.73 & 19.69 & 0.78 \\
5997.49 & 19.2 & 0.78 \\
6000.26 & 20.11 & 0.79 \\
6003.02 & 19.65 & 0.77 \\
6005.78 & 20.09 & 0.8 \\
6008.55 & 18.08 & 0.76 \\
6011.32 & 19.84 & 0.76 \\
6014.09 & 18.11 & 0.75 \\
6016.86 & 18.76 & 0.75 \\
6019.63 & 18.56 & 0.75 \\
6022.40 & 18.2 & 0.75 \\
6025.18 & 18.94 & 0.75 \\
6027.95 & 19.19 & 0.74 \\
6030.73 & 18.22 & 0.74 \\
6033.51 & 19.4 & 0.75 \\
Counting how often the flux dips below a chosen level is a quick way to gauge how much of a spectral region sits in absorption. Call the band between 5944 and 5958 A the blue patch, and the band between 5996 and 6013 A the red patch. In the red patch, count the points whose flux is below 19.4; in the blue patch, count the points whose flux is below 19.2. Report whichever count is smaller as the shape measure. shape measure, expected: 2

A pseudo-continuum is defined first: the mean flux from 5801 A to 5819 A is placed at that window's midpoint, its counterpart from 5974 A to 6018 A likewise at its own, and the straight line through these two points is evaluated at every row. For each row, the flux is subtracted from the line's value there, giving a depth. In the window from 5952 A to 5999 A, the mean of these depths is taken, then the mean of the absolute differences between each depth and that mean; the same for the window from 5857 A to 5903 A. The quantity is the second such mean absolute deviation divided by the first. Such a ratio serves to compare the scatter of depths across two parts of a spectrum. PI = 0.92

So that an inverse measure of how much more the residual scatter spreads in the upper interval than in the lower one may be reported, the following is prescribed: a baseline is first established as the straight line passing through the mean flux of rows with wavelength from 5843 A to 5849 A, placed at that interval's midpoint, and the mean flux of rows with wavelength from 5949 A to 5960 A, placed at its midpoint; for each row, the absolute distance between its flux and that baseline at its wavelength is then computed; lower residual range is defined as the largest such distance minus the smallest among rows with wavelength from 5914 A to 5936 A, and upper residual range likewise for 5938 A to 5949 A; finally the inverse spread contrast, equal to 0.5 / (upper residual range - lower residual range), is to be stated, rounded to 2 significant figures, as -1.0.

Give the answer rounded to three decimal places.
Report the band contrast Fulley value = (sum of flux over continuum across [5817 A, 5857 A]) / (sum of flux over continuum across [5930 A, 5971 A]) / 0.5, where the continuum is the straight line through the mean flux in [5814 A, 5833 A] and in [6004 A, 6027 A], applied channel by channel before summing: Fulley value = 1.963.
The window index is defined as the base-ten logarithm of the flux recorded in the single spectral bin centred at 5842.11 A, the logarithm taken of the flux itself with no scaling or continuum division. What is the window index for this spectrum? 1.29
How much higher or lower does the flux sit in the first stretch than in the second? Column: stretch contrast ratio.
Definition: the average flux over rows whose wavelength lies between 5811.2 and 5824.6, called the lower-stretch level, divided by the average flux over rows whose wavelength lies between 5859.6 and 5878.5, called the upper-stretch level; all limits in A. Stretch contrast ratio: 1.02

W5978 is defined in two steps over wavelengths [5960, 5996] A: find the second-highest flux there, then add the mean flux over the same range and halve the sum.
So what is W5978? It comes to 20.2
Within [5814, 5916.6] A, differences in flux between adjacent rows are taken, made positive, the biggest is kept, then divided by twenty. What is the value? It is 0.136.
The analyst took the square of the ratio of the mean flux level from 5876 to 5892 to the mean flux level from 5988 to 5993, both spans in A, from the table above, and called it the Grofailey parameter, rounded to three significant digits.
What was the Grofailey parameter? 1.06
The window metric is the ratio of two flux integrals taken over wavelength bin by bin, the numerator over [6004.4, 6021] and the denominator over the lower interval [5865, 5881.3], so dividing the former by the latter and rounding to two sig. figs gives 0.95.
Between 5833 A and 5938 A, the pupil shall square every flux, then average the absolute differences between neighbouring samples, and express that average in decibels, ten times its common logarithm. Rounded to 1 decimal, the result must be 13.9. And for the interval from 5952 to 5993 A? 14.2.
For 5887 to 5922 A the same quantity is 12.7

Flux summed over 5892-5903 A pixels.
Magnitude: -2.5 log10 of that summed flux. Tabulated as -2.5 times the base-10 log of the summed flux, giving -4.73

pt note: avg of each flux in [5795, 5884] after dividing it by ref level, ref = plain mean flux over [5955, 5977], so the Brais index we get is 1.030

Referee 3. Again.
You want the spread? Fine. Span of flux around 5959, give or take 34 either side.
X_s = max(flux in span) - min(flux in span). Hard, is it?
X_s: 3.6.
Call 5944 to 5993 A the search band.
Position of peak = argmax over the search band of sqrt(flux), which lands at 5967.19 A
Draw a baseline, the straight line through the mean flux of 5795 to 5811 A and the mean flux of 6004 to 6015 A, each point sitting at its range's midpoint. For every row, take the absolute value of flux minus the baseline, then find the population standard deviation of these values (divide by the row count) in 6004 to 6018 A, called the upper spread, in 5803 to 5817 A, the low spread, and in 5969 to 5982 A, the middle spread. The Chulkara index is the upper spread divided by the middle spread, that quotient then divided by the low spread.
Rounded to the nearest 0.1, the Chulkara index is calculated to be 1.2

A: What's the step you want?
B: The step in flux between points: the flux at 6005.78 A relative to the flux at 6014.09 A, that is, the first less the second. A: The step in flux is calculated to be 2.0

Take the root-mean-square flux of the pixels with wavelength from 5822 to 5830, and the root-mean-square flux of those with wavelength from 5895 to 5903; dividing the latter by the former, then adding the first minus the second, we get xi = 2.09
